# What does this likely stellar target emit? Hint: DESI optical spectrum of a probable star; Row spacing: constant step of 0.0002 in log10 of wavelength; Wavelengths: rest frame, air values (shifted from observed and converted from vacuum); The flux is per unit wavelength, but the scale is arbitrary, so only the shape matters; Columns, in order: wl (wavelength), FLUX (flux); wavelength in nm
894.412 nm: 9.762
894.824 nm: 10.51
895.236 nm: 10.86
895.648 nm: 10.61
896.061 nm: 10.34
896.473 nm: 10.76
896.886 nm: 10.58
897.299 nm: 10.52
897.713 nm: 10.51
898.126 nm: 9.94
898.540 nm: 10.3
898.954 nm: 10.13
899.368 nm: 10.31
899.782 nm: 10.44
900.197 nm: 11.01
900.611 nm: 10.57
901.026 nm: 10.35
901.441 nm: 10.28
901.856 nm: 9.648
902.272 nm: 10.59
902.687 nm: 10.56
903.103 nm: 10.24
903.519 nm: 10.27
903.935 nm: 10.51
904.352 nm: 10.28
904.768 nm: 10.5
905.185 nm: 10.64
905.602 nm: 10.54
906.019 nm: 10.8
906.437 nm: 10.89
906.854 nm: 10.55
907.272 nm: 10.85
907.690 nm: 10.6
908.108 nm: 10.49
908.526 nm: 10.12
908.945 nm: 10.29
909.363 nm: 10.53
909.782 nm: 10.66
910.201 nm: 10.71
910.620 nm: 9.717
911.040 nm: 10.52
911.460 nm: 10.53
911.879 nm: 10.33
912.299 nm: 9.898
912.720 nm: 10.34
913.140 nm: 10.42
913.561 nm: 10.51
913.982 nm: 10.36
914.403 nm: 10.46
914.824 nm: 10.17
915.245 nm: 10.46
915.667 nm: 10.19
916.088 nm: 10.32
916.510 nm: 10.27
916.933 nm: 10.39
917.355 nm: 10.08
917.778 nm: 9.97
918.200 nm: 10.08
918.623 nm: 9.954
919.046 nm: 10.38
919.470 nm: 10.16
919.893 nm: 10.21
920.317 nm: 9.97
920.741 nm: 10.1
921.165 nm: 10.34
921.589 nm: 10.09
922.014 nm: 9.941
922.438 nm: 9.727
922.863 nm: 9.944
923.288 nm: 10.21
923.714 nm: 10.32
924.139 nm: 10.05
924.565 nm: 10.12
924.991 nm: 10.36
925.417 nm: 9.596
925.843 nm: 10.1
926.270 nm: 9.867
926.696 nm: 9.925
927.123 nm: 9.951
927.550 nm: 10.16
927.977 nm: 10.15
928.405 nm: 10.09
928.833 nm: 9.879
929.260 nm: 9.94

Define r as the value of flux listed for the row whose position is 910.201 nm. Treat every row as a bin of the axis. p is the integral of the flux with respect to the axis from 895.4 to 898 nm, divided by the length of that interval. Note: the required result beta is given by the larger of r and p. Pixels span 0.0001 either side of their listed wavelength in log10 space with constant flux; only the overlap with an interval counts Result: 10.7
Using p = 10.5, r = 10.71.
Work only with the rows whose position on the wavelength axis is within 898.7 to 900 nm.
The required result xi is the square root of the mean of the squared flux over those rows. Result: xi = 10.3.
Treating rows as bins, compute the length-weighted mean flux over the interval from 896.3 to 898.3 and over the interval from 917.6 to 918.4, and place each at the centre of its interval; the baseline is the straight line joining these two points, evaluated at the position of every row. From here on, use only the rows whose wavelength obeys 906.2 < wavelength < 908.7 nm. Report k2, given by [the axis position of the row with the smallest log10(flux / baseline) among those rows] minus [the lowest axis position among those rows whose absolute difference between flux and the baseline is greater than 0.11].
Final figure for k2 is 2.09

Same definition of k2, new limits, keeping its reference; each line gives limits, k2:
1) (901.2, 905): 0.00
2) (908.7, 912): 1.26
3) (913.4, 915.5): 1.26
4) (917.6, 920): -1.27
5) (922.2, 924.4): 0.00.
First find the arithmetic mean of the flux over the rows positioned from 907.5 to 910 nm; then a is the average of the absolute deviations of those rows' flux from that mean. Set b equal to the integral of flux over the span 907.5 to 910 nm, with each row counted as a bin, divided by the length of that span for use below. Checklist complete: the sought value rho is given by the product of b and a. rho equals 1.7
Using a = 0.16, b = 10.5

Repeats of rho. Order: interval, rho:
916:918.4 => 1.4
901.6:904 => 2.6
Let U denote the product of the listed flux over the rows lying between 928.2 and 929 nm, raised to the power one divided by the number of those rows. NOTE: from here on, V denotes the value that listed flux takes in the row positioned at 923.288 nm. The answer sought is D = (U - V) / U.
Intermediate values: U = 10.0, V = 10.21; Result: -0.023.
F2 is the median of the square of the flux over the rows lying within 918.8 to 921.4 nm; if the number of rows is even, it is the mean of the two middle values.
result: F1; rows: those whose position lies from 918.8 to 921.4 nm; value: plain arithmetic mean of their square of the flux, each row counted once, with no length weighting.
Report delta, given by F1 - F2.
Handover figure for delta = 0.2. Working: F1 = 104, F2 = 104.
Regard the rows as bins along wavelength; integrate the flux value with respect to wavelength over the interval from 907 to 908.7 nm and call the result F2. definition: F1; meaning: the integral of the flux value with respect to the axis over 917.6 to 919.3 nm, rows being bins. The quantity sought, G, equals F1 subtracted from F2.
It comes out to 0.7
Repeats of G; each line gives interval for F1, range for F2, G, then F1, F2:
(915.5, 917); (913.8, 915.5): 2.2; 15.4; 17.6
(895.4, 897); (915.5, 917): -1.5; 16.9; 15.4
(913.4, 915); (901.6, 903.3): 0.8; 16.6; 17.4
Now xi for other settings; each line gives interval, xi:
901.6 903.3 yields 10.3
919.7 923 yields 10.0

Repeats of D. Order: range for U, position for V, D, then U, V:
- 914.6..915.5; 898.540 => 0.001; 10.3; 10.3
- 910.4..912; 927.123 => 0.031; 10.3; 9.951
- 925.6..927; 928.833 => 0.008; 10.0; 9.879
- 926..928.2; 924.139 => -0.004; 10.0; 10.05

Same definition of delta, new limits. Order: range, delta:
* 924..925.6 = -1.0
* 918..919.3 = 1.2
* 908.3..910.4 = -1.4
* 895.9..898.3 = -1.5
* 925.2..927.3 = -0.7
